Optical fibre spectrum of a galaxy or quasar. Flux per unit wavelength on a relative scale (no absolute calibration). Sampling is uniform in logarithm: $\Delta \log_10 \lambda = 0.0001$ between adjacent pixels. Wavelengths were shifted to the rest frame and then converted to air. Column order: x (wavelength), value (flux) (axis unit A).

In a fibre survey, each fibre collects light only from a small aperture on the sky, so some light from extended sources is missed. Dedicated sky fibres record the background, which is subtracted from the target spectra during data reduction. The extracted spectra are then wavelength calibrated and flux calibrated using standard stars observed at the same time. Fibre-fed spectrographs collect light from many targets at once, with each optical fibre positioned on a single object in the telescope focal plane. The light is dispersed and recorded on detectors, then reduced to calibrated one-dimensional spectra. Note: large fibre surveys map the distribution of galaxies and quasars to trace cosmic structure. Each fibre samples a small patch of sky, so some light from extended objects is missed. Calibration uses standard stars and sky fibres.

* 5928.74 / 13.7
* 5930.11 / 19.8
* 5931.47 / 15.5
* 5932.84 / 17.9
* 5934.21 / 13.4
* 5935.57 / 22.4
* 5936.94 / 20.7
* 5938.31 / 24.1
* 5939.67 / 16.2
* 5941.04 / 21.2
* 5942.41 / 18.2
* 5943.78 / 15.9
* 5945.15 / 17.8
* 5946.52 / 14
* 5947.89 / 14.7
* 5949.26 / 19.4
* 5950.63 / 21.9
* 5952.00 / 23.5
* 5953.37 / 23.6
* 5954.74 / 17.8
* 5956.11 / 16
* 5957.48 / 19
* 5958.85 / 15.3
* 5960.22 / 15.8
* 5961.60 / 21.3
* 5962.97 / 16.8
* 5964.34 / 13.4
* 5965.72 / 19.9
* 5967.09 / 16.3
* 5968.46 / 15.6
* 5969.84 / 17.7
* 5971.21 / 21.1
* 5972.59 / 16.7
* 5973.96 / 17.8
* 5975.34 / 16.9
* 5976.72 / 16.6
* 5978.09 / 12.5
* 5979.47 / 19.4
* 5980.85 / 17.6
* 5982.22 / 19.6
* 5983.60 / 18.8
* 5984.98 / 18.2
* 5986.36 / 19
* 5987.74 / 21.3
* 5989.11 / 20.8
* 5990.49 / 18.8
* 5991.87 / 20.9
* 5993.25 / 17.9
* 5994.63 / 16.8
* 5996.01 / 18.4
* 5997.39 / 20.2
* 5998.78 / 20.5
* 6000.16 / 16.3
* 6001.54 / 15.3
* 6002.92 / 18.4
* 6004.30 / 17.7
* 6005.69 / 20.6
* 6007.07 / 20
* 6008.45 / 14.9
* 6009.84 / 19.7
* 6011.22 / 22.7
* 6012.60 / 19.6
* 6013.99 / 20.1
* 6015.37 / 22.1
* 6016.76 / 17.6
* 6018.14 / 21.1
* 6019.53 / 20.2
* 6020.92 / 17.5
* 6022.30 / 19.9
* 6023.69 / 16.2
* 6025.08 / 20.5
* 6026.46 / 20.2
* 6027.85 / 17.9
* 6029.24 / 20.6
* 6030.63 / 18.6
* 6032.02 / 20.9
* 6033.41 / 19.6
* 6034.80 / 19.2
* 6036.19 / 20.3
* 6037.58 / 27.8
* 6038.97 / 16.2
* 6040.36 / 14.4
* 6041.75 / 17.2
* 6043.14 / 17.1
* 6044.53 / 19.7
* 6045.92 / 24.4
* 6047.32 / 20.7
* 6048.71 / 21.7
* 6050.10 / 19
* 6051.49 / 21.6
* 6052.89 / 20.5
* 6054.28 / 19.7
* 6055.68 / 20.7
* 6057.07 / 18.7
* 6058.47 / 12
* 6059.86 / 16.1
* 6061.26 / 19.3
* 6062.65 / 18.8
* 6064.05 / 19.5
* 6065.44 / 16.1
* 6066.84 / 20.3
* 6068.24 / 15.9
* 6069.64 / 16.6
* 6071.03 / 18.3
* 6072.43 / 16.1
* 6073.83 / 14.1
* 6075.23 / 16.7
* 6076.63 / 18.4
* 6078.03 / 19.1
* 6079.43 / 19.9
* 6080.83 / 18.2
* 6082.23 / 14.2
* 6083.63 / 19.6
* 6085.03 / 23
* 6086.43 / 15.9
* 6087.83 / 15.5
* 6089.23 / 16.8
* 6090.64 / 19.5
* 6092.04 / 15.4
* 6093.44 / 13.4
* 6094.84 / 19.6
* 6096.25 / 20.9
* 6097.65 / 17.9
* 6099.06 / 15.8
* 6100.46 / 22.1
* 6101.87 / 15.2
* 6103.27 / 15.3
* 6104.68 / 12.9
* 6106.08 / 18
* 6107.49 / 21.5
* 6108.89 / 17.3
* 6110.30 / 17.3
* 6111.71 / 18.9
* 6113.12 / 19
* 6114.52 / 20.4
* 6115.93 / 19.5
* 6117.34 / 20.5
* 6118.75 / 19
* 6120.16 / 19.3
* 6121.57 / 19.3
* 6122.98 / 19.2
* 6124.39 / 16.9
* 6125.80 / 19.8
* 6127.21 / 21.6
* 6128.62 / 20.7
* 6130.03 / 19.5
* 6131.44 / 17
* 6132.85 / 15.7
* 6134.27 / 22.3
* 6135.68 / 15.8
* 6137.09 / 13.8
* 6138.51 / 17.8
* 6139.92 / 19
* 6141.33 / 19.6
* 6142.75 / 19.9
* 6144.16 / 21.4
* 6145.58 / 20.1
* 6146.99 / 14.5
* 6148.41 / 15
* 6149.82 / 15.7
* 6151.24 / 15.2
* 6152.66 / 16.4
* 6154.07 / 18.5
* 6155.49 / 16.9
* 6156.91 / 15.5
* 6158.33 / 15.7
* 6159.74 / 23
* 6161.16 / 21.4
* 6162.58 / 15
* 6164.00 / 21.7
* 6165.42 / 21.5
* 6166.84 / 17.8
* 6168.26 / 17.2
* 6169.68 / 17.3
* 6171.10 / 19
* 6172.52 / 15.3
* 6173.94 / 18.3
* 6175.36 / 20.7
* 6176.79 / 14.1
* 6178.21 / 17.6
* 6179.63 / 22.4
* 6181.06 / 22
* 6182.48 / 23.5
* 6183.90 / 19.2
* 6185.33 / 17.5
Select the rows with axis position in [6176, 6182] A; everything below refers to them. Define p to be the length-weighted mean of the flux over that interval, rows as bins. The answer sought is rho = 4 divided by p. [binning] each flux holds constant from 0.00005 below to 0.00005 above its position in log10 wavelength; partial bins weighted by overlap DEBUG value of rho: 0.208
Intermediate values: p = 19.2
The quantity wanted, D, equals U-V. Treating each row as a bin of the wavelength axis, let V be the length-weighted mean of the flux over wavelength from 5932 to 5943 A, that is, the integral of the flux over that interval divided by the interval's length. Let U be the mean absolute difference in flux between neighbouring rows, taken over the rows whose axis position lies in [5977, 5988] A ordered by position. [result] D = -17.0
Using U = 2.17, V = 19.2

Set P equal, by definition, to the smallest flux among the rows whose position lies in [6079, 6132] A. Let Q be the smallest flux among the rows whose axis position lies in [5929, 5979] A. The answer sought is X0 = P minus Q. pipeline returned 0.4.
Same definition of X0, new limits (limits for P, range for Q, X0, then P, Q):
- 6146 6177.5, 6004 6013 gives -0.8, 14.1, 14.9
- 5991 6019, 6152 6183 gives 0.8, 14.9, 14.1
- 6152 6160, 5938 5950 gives 1.5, 15.5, 14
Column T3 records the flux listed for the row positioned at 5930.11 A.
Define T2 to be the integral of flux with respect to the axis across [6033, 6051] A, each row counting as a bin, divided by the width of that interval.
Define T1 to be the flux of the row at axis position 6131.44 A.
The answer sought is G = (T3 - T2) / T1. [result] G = 0.00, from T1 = 17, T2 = 19.8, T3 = 19.8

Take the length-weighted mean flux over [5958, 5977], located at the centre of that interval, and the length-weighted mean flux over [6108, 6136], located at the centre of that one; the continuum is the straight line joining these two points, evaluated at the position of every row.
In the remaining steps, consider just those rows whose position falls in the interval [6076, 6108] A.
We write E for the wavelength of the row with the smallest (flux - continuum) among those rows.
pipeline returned 6104.68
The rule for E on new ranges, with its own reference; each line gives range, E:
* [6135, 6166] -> 6137.09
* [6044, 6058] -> 6057.07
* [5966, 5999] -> 5978.09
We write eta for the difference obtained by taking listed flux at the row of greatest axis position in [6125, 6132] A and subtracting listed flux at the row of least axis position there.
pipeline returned -2.8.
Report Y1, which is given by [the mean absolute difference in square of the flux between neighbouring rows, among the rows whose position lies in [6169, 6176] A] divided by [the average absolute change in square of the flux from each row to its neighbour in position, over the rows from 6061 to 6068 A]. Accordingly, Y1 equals 1.2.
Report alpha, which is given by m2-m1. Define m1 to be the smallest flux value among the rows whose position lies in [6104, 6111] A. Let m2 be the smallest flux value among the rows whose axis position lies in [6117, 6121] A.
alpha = 6.1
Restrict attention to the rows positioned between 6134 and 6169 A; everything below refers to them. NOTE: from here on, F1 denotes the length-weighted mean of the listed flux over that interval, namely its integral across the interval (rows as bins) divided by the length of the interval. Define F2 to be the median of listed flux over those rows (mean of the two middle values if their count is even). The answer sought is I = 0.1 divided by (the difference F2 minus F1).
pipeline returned -0.6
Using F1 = 18.0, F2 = 17.8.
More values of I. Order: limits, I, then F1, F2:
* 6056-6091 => 0.2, 17.6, 18.2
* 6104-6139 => 0.2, 18.5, 19.0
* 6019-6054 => 0.4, 19.7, 19.9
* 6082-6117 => 4.0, 17.9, 17.9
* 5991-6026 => 0.1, 19.0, 19.7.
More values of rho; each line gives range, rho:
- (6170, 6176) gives 0.219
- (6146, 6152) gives 0.261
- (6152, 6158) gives 0.239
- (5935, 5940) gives 0.189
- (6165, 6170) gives 0.218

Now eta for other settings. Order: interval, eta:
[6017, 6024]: -4.9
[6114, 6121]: -1.1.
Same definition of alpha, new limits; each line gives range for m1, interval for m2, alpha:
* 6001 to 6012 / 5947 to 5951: -0.2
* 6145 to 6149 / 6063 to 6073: 1.4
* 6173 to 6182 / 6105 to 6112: 3.2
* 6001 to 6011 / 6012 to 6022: 2.6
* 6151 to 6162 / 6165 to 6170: 2.0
